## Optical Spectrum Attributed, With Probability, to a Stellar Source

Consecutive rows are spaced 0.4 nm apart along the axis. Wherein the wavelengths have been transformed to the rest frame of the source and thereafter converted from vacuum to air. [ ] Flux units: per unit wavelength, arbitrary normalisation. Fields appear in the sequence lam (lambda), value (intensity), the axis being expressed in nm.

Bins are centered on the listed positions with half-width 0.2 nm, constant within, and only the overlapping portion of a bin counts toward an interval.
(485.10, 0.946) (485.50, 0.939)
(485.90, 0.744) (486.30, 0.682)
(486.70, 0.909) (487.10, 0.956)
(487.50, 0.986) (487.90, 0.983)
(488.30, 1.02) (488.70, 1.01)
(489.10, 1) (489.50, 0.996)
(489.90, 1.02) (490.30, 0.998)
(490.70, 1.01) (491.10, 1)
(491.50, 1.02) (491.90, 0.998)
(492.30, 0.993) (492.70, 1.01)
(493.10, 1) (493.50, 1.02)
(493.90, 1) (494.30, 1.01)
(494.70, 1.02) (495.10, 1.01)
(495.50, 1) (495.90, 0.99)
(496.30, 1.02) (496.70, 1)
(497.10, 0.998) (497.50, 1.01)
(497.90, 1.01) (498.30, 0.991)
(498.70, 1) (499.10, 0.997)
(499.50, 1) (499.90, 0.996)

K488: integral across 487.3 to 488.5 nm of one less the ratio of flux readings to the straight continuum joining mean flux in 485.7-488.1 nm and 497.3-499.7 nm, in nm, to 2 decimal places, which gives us -0.15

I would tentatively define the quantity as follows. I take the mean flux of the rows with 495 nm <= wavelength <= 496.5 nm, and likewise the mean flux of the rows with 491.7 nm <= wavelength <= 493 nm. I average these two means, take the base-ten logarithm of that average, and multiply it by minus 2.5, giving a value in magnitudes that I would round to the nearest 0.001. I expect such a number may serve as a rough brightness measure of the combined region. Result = -0.003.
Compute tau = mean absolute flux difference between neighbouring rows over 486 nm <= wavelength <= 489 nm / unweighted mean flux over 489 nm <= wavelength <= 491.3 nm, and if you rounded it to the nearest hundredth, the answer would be 0.06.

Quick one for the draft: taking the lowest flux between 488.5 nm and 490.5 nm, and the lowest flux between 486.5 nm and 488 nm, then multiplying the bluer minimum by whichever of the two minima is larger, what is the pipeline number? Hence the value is 0.91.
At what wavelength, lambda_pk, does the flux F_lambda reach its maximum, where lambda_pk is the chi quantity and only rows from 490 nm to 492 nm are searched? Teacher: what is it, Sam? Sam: 491.50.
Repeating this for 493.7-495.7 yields 494.70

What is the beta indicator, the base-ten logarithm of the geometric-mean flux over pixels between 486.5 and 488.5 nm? -0.013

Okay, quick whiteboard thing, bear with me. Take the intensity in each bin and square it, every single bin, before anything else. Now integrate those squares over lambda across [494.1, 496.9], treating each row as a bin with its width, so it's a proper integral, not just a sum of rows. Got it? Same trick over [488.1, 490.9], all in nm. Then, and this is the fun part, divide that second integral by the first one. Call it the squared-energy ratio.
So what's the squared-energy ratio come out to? 1.00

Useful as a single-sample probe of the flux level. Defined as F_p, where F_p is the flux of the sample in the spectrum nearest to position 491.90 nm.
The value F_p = 0.998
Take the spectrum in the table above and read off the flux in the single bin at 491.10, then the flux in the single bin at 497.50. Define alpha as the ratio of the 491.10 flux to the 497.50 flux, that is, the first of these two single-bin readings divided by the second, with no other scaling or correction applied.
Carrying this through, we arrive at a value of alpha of 0.990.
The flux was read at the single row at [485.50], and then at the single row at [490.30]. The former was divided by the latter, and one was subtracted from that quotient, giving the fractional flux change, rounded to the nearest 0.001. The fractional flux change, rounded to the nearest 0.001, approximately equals -0.059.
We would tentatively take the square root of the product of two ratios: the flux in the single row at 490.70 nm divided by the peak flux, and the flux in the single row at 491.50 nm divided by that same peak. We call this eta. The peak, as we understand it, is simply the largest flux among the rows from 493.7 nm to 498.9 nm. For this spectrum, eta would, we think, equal 0.995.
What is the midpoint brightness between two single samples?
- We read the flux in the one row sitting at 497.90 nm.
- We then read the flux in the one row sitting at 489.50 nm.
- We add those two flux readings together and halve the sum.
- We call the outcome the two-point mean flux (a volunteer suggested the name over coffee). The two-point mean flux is 1.00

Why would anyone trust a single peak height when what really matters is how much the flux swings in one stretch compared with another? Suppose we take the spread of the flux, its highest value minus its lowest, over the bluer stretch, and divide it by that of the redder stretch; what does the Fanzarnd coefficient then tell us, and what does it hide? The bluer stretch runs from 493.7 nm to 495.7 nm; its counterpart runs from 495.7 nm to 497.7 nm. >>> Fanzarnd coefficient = 0.67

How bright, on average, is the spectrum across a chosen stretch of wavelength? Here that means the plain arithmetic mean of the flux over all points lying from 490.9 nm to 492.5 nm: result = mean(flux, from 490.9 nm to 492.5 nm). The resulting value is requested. 1.00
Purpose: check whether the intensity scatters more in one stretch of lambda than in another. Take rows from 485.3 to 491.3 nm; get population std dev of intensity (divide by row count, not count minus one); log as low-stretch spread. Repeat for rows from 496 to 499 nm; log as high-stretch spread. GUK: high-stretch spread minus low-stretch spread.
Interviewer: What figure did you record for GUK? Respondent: -0.089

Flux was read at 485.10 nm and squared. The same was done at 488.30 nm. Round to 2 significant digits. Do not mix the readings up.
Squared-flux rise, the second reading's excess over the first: 0.15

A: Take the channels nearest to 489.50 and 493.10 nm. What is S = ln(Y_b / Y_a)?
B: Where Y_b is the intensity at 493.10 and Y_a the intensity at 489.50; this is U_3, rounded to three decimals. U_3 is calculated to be 0.004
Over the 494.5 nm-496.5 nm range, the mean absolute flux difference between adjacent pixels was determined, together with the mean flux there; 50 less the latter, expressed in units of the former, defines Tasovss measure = 3266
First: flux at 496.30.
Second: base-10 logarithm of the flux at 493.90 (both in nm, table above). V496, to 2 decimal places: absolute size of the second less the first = 1.02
